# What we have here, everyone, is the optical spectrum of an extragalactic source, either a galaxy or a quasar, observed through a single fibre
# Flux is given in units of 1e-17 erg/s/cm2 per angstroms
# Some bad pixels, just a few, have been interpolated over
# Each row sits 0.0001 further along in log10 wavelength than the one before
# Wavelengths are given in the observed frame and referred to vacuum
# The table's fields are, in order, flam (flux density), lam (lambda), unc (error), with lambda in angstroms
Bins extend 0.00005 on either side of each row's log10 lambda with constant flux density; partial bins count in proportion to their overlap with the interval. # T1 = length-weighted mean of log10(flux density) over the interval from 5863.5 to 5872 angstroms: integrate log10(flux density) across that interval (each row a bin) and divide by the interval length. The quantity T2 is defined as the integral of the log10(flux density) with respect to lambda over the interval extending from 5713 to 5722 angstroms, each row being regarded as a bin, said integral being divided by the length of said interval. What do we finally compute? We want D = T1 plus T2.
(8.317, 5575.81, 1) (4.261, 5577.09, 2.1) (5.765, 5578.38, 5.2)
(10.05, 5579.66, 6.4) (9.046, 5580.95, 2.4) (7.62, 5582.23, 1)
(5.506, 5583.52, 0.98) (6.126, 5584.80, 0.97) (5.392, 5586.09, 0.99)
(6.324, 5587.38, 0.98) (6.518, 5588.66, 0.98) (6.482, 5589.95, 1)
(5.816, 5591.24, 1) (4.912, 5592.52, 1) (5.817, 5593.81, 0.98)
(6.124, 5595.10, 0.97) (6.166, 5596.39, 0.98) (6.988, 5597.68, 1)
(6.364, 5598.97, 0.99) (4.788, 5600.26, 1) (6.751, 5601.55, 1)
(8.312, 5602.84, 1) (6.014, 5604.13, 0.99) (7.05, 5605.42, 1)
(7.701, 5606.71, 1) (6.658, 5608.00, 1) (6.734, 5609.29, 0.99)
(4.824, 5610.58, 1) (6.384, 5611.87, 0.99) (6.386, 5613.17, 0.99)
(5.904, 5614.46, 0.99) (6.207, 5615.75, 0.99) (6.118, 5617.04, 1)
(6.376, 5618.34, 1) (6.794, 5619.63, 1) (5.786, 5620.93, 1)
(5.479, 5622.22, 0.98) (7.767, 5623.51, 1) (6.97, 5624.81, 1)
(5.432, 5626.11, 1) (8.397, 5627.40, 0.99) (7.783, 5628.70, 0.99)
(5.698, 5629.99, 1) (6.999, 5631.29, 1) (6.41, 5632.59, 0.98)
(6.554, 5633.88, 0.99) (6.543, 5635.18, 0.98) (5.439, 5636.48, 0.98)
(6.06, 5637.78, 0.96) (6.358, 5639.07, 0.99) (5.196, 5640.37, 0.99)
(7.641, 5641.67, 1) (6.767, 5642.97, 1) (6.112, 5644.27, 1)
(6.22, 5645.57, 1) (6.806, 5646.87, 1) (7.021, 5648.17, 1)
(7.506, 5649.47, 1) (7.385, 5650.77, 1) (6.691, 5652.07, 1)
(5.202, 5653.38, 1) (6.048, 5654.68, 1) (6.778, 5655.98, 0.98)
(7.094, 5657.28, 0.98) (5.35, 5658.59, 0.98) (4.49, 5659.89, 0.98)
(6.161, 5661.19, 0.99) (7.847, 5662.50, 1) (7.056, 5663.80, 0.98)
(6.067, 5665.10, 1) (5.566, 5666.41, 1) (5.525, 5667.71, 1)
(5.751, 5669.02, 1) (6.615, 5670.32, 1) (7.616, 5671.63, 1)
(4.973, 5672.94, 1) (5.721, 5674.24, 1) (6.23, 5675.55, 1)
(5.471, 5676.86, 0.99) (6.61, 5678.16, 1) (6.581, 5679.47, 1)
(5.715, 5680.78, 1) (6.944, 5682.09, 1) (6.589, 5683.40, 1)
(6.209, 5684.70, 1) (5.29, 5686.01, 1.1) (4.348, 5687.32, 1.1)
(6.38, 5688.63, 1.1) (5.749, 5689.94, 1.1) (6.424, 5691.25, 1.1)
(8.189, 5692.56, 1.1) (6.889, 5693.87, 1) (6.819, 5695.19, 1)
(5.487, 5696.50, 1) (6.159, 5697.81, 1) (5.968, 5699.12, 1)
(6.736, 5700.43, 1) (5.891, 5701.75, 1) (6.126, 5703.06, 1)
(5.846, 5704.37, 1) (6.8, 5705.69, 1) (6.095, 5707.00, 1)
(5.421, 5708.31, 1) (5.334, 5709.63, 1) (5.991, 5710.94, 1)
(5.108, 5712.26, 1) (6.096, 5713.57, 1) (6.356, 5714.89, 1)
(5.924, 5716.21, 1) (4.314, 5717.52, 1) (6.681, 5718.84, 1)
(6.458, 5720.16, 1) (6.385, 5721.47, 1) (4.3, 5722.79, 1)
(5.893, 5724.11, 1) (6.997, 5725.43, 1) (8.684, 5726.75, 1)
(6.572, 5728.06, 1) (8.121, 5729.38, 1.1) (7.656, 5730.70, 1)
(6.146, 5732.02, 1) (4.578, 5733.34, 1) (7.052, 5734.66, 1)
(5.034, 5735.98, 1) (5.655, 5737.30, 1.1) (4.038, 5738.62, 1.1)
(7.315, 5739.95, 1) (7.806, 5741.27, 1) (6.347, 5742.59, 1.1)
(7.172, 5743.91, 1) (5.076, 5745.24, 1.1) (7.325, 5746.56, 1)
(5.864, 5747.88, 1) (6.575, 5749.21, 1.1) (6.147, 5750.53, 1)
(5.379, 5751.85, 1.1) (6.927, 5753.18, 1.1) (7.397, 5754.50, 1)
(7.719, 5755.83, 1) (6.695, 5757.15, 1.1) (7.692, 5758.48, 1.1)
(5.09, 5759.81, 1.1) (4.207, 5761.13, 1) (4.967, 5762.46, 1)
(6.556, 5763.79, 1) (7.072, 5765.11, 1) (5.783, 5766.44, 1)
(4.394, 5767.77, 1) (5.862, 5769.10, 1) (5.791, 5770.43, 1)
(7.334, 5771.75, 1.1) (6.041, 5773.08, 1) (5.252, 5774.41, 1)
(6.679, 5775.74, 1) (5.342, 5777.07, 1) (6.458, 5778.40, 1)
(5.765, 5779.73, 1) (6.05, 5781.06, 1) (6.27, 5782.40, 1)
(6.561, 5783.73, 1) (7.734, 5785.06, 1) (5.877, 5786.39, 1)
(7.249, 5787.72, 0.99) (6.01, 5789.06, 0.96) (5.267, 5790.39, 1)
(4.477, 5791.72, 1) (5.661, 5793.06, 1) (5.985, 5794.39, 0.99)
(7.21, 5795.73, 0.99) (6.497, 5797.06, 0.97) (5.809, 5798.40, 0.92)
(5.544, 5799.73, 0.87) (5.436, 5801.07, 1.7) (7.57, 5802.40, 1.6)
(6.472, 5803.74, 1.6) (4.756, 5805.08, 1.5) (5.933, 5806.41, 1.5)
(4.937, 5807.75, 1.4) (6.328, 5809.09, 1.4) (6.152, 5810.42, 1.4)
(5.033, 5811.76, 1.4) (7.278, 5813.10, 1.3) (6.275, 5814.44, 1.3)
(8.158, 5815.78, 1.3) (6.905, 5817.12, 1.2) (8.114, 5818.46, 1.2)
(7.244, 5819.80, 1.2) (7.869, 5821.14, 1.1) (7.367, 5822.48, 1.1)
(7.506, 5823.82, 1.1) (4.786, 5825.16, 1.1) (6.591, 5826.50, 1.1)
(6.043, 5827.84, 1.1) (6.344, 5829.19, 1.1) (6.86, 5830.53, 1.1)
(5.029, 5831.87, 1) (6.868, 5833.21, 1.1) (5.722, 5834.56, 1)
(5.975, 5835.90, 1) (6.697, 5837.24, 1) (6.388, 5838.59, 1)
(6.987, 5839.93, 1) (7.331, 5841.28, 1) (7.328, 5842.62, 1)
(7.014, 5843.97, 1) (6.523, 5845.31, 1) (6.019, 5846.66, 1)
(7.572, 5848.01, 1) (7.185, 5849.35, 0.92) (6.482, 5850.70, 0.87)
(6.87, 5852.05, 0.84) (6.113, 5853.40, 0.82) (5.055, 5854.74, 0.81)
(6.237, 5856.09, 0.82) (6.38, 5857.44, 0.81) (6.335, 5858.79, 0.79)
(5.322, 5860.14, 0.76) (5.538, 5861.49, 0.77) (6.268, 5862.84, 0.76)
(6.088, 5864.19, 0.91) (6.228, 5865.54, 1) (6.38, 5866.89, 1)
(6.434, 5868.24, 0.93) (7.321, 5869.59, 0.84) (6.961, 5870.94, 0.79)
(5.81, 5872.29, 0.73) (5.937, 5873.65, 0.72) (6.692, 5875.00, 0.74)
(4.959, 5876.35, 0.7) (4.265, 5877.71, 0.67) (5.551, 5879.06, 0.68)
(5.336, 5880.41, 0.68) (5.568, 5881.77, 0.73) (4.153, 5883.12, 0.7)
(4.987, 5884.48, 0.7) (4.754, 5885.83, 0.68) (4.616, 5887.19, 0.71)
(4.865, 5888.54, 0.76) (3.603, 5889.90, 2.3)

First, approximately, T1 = 0.815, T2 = 0.776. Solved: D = 1.59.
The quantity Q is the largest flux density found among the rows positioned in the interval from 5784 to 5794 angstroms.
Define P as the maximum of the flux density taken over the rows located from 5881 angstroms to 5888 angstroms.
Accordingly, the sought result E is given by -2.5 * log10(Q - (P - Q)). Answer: -2.49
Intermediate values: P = 5.568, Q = 7.734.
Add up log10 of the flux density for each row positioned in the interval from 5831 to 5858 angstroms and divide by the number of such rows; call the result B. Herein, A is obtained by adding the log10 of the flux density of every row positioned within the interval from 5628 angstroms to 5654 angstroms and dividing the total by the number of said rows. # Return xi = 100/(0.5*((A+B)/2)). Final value 247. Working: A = 0.811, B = 0.81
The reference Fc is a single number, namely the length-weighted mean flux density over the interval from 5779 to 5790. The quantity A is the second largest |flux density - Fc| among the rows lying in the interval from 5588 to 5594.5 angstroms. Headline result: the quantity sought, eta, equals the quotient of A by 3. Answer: 0.20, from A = 0.6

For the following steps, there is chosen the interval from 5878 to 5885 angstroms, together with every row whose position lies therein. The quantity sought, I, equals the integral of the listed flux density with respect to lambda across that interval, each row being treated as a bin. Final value 36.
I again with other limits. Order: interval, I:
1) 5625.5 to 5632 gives 45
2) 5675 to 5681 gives 37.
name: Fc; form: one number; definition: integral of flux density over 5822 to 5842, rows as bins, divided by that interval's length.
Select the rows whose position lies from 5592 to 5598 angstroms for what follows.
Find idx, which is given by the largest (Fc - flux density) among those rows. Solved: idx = 1.5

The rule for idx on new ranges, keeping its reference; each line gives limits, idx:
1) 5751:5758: 1.0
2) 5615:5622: 0.6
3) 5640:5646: 1.2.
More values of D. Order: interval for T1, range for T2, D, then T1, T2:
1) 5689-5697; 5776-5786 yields 1.61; 0.816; 0.798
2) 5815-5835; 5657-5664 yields 1.61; 0.825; 0.787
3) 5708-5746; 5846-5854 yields 1.61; 0.782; 0.825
